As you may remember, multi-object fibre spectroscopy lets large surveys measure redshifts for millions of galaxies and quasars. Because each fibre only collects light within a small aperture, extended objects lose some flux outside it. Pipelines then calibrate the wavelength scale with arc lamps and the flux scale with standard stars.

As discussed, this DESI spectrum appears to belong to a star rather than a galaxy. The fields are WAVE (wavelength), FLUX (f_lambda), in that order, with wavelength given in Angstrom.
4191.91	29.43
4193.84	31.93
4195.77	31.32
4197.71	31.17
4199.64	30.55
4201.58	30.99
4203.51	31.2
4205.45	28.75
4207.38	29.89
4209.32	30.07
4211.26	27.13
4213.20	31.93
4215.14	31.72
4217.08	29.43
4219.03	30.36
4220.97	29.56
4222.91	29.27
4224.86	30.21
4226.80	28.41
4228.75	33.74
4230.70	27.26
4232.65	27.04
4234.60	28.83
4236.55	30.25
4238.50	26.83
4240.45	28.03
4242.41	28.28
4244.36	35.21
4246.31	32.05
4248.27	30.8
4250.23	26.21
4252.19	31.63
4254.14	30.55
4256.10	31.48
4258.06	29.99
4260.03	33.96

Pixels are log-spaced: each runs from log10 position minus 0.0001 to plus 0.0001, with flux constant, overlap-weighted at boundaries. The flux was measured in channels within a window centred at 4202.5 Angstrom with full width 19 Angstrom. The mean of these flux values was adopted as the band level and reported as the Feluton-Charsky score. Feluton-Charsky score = 30.3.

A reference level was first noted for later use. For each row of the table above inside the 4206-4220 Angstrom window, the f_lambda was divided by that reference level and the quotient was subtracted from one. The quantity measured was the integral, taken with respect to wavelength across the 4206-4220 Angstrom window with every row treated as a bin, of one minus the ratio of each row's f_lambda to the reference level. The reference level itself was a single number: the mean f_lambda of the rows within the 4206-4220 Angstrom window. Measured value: 0.00 Angstrom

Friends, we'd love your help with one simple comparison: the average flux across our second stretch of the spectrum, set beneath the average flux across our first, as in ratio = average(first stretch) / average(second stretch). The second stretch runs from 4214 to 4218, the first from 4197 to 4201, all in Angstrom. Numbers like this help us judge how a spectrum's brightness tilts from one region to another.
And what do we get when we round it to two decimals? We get 1.01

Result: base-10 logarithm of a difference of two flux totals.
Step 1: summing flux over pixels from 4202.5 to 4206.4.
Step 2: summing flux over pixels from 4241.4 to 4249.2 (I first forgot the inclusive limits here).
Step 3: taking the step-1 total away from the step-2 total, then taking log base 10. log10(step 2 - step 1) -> 1.82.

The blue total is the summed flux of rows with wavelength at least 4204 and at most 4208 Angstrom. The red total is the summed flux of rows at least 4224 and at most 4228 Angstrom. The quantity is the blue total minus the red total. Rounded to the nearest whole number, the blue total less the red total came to 0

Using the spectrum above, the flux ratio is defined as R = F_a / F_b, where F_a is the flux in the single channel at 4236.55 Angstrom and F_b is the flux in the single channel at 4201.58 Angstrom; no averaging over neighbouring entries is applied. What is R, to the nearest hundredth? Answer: 0.98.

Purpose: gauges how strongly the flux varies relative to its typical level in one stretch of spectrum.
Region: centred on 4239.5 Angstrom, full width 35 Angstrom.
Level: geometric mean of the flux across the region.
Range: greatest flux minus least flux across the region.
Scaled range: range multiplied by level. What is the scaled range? 267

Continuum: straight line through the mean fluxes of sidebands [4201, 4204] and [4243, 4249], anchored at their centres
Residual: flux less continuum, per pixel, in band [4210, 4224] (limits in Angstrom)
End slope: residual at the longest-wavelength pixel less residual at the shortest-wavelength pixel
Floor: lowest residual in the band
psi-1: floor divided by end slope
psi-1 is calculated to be -2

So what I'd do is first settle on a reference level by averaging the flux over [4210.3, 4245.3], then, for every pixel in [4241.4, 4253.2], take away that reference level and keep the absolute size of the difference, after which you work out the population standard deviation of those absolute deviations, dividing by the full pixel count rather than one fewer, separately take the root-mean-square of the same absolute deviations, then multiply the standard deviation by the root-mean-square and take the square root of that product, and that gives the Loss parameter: 2.1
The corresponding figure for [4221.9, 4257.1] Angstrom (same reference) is 1.8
